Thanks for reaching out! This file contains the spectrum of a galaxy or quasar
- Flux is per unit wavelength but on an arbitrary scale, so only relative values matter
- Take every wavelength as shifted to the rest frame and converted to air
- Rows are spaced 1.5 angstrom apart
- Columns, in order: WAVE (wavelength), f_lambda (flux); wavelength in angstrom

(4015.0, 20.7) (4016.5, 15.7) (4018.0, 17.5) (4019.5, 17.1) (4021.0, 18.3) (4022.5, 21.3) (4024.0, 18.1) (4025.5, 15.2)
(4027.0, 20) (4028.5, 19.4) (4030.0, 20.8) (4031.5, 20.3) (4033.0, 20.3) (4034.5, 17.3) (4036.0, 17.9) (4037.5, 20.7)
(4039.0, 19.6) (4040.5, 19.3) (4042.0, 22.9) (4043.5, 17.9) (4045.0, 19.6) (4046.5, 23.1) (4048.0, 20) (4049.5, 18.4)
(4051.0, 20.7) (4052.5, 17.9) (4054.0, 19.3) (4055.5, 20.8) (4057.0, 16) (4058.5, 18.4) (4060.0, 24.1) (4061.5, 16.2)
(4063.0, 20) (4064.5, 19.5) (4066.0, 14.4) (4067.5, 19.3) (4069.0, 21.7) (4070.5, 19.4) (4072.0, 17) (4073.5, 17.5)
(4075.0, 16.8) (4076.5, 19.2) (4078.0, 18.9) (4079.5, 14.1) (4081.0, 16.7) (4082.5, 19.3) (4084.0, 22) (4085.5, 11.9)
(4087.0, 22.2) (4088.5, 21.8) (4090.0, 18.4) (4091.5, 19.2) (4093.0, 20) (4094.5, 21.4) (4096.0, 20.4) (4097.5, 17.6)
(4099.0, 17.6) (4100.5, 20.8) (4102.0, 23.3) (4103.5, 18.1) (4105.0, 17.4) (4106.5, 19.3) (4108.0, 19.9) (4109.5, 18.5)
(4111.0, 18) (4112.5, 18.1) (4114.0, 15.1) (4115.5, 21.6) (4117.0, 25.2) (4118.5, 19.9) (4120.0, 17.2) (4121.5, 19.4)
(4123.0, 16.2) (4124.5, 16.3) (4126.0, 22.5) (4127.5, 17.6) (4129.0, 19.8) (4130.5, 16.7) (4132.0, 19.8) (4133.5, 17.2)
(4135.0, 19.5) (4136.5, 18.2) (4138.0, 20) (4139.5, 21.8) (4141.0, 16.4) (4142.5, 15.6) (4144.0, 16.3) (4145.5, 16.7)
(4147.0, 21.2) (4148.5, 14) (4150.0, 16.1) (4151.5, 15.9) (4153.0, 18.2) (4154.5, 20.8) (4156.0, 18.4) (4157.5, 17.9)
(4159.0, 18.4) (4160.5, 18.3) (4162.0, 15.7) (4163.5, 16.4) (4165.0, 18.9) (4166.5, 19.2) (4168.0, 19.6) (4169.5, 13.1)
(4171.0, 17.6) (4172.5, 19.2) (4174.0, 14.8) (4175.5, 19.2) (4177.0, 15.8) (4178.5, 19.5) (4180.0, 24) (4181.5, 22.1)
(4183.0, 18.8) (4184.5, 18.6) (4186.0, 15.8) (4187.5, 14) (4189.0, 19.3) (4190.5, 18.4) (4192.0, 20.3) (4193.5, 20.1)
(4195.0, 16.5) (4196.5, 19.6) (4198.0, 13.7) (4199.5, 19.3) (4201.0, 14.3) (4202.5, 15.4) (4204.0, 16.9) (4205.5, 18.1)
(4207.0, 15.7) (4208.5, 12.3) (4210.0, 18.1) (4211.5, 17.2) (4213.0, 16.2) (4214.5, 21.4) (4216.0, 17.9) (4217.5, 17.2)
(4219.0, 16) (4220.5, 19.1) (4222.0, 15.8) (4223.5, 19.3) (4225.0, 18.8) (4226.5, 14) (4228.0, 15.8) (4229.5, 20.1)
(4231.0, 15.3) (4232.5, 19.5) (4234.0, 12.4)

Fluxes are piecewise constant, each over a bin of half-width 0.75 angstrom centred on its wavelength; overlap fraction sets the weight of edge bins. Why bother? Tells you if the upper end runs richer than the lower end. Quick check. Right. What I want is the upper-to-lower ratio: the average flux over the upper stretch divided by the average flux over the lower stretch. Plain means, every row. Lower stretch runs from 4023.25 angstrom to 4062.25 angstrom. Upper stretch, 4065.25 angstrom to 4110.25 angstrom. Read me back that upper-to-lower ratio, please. 0.97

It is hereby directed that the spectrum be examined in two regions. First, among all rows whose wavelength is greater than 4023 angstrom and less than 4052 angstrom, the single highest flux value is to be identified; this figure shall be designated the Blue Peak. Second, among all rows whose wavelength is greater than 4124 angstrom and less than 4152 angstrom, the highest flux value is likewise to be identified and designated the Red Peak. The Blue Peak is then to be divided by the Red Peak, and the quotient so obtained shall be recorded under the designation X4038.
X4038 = 1.03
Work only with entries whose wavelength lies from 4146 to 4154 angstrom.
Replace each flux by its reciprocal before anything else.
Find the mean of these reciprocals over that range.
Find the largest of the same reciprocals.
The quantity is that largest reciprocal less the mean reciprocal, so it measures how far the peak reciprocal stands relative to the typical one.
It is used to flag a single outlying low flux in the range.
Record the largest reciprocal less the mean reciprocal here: 0.012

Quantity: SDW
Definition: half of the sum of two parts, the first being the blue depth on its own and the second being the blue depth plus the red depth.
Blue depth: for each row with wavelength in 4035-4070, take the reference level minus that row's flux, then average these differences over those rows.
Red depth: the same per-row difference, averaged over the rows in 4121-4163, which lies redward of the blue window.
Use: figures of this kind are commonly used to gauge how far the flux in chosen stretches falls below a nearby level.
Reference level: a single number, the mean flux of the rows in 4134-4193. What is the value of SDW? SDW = -1.4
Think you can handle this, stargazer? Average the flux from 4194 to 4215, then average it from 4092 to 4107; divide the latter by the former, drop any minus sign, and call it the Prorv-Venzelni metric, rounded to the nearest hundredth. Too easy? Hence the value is 1.17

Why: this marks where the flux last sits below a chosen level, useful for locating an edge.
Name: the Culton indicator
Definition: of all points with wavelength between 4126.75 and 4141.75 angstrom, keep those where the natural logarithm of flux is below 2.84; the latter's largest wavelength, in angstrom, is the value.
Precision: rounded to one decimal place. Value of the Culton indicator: 4141.0 angstrom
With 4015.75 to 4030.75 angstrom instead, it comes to 4025.5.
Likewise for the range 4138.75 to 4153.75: 4151.5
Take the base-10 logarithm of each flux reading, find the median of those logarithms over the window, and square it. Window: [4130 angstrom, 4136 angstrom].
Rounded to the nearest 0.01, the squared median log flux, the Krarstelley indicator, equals 1.59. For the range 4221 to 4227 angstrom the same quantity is 1.53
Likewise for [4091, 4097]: 1.70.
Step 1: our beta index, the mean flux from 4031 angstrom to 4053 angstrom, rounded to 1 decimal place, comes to 19.7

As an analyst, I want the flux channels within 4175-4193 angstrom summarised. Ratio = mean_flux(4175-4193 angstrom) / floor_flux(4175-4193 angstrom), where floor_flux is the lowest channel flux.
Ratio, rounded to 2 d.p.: 1.34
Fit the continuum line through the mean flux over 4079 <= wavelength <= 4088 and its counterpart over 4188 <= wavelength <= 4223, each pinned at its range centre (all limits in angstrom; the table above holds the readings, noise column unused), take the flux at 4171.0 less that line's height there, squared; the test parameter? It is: 0.0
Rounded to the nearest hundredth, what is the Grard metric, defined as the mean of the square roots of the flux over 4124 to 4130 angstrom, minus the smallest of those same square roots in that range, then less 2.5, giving -2.18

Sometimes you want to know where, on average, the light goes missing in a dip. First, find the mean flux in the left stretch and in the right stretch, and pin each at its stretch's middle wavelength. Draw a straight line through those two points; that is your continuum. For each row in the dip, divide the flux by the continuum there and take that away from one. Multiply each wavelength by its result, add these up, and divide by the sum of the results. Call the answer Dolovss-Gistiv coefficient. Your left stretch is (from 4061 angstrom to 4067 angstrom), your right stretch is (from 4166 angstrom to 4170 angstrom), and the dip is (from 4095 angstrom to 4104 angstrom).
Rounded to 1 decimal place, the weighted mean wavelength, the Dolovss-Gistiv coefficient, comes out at 4100.3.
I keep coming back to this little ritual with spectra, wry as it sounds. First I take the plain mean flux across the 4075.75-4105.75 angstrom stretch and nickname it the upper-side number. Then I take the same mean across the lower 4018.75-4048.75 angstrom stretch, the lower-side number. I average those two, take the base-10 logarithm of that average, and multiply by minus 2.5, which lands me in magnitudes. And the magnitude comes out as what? -3.21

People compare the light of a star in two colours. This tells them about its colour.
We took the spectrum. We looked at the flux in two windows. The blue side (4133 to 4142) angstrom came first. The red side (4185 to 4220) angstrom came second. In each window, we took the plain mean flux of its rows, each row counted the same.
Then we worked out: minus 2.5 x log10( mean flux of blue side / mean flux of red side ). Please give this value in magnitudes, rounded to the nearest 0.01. -0.10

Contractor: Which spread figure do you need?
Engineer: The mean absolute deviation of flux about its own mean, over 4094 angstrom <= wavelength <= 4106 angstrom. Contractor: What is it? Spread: 1.90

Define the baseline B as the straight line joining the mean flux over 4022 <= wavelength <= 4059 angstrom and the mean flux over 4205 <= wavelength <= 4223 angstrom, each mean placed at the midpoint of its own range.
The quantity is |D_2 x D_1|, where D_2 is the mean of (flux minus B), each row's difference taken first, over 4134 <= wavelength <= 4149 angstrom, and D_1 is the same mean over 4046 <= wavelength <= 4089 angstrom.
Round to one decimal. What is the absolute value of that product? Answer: 0.0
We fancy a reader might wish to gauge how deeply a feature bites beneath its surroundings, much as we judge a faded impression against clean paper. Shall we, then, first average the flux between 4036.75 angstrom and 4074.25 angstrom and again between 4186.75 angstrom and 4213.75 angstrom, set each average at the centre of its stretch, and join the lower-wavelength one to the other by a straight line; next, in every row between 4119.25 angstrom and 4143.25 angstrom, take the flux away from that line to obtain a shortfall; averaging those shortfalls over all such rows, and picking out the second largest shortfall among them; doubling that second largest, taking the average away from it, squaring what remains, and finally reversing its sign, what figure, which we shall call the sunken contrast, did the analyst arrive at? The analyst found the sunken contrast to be -19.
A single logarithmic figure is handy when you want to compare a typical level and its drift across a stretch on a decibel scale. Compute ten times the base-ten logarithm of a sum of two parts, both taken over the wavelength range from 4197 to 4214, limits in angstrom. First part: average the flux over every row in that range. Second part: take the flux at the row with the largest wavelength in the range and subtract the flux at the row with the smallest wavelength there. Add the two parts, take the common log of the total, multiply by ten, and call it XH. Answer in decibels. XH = 12.7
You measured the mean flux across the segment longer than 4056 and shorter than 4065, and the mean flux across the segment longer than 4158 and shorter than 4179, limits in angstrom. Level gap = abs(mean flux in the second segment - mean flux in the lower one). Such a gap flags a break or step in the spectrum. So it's 1.5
